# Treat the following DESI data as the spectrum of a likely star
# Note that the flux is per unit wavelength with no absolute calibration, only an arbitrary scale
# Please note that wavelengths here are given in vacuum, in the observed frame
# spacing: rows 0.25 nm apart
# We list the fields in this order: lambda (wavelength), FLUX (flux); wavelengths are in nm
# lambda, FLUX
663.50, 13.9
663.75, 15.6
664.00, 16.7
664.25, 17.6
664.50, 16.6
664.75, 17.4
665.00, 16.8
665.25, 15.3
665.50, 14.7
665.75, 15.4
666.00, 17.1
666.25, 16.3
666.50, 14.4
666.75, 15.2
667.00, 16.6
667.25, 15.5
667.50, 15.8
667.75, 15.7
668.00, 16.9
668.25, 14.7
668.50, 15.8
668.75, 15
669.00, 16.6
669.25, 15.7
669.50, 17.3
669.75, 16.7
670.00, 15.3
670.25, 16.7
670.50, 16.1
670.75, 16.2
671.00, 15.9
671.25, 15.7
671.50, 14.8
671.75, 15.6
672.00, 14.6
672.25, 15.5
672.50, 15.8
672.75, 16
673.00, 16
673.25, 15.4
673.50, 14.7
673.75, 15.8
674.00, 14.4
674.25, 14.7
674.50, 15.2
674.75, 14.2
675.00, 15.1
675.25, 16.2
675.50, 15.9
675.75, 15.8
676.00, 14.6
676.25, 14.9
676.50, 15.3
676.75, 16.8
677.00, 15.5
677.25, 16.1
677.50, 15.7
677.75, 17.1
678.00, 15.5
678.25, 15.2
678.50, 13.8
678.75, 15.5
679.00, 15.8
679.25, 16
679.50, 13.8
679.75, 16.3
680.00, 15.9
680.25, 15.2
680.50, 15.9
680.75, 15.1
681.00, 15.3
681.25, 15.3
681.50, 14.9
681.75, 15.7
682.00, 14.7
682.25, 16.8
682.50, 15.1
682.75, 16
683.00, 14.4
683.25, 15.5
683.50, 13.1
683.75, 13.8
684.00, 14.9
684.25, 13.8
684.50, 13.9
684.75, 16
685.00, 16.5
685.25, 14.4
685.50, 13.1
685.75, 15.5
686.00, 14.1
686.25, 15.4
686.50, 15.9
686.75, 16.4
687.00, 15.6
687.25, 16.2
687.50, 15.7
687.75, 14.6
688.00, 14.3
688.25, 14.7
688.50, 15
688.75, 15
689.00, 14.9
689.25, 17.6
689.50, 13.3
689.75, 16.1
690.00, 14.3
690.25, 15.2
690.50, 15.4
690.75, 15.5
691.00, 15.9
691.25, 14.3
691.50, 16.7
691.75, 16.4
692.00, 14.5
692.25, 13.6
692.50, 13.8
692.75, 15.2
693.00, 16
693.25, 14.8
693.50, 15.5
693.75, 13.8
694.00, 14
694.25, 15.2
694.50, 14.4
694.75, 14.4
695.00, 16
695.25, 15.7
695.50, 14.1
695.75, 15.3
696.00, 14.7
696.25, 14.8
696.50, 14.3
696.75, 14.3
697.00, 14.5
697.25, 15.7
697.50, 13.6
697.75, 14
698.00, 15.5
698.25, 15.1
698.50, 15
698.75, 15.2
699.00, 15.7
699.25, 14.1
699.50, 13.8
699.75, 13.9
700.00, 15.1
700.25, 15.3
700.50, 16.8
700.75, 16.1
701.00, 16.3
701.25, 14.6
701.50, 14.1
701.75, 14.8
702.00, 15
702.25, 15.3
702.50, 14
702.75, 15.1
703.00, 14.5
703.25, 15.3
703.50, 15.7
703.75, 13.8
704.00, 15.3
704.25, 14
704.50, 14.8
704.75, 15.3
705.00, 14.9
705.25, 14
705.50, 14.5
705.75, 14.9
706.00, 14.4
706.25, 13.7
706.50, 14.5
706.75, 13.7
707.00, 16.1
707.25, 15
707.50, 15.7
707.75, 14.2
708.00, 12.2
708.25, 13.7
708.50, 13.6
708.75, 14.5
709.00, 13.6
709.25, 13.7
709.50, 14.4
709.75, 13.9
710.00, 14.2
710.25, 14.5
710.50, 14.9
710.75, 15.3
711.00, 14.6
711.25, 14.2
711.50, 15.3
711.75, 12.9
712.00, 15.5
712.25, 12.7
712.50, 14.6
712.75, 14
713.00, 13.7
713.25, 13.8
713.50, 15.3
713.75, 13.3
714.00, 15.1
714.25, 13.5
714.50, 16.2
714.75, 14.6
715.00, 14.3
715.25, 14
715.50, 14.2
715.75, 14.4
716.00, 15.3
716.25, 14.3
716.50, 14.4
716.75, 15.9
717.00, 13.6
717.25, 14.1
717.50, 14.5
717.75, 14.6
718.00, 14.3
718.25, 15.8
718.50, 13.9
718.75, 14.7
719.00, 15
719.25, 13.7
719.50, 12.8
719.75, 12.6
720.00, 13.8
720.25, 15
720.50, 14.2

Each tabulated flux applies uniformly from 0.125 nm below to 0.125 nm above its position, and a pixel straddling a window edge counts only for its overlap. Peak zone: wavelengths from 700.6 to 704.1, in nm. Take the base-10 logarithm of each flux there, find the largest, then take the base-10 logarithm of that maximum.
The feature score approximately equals 0.084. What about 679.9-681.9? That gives 0.080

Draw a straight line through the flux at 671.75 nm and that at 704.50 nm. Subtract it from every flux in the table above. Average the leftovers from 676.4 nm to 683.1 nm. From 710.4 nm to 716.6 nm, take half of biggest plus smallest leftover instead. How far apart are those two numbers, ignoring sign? 0.24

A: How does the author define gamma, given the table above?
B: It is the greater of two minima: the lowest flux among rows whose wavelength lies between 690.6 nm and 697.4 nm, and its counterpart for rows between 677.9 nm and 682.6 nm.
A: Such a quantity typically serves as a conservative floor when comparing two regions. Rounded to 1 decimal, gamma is 13.8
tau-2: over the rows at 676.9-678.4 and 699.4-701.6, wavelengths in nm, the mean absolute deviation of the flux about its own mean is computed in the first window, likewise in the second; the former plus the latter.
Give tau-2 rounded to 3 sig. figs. 1.40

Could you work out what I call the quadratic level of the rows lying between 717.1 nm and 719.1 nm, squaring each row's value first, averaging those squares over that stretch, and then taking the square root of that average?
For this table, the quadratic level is 14.6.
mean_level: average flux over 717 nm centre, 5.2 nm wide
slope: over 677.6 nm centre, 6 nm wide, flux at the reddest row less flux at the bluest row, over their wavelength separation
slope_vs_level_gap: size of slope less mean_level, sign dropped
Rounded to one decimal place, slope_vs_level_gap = 14.2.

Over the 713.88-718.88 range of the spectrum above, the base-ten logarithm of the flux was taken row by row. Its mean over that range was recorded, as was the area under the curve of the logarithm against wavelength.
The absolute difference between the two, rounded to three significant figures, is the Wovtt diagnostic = 4.65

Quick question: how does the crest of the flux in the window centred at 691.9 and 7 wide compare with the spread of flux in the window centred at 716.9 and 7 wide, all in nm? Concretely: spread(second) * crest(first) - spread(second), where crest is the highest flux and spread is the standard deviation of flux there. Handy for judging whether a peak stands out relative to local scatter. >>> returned 14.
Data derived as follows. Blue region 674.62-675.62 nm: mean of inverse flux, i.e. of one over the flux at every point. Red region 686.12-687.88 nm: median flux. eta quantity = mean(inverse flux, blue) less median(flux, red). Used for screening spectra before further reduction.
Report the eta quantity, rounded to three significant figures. -15.6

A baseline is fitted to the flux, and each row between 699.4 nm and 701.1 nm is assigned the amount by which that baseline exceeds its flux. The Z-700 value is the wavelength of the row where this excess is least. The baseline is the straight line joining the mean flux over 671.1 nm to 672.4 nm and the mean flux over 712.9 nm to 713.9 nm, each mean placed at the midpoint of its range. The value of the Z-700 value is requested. 700.50 nm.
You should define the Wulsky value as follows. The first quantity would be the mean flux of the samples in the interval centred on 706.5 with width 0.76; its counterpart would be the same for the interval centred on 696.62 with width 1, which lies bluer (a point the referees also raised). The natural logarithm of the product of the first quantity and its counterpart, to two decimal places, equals 5.31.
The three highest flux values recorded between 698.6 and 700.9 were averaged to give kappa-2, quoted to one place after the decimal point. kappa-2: 16.2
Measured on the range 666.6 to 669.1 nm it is 16.7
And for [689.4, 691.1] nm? 15.8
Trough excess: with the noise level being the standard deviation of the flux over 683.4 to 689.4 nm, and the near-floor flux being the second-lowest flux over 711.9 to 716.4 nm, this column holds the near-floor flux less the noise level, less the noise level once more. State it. 11.1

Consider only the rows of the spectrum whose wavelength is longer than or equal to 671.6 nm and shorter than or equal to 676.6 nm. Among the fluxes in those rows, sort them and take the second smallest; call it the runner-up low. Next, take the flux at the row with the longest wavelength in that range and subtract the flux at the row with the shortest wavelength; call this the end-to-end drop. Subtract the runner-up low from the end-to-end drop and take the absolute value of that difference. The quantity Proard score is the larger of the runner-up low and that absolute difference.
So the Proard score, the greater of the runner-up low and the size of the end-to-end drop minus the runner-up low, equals 14.7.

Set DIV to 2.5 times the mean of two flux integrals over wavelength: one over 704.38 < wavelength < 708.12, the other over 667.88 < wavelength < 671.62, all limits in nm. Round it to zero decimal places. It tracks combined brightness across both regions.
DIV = 143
